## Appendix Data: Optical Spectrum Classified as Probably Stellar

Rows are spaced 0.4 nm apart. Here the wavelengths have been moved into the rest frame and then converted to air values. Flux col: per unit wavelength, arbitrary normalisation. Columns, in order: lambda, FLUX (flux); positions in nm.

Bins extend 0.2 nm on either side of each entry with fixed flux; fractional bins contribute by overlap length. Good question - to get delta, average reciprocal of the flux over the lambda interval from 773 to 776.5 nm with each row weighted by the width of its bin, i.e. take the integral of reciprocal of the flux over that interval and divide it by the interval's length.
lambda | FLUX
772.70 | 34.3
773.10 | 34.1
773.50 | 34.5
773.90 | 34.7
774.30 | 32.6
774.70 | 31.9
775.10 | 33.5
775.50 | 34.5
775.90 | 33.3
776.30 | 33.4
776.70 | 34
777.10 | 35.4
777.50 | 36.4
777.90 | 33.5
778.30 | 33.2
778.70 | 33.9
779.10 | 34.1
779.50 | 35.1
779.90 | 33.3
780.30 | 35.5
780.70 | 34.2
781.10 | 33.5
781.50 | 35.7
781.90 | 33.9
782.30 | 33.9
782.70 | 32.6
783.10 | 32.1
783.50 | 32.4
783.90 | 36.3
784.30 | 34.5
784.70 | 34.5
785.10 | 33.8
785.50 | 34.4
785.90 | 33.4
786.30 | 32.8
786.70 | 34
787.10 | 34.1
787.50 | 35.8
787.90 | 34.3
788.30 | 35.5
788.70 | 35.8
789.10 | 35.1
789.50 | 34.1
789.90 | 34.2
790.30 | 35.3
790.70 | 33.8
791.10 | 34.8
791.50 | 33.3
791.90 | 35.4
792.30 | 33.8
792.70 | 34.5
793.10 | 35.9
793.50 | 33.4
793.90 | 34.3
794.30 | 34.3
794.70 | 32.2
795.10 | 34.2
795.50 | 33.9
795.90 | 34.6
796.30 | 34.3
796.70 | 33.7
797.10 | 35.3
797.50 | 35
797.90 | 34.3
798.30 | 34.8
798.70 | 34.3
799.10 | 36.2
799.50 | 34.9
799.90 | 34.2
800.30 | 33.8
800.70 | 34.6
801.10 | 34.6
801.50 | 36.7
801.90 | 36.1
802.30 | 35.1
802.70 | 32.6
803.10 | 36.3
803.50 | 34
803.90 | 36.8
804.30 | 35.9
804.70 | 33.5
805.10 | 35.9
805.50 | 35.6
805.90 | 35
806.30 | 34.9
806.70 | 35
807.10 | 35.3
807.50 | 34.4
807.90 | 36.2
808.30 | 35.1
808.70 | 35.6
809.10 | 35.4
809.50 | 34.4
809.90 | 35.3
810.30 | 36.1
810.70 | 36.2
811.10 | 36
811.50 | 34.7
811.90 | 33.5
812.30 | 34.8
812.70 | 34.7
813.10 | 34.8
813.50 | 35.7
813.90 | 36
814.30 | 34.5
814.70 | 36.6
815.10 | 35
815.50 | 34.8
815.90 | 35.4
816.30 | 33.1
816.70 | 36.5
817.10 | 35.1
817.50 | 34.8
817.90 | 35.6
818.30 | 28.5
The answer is 0.0298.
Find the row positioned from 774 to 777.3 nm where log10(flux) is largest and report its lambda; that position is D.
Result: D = 777.10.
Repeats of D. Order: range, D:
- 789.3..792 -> 791.90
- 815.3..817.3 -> 816.70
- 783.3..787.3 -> 783.90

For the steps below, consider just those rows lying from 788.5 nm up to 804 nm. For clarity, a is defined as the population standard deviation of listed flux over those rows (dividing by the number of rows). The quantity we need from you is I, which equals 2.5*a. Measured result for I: 2.54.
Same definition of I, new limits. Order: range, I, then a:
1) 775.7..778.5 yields 2.87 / 1.15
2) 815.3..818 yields 2.40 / 0.96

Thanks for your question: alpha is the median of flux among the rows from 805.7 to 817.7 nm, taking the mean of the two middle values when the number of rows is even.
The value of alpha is 35.05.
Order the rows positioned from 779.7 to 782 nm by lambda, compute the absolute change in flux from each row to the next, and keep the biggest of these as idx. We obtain 2.2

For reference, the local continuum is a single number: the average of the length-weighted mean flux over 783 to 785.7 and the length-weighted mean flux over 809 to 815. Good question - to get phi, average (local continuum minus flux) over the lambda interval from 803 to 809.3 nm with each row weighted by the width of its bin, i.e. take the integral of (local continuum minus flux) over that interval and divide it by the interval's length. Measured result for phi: -0.6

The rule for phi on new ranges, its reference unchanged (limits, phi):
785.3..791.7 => 0.2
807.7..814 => -0.6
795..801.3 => 0.1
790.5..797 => 0.5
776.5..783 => 0.4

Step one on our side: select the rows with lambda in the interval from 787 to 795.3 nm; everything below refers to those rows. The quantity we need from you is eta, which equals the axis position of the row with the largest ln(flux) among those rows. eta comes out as 793.10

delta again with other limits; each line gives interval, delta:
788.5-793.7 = 0.0289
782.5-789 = 0.0293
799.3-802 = 0.0286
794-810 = 0.0287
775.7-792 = 0.0292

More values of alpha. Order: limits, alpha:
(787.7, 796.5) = 34.30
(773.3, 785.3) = 33.90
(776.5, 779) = 33.95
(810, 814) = 35.25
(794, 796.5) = 34.25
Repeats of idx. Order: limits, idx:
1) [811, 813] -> 1.3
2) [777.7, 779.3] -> 0.7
